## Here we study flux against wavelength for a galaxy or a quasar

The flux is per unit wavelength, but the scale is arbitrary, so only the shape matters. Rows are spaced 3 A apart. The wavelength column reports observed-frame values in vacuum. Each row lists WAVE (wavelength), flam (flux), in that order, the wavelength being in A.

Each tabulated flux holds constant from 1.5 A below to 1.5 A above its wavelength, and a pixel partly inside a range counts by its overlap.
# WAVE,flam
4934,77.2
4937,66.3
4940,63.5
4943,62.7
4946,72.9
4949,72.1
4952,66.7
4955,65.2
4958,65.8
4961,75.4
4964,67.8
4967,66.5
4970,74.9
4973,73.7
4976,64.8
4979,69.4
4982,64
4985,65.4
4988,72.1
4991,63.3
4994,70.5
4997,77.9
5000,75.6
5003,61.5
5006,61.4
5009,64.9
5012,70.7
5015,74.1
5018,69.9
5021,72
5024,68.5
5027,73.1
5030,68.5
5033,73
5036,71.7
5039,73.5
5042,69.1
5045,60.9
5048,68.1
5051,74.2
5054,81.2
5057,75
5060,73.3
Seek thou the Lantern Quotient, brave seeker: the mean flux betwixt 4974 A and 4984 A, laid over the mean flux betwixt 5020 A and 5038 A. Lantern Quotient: 0.93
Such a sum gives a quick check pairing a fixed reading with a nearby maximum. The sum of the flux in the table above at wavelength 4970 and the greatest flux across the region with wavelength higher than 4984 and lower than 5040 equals 153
